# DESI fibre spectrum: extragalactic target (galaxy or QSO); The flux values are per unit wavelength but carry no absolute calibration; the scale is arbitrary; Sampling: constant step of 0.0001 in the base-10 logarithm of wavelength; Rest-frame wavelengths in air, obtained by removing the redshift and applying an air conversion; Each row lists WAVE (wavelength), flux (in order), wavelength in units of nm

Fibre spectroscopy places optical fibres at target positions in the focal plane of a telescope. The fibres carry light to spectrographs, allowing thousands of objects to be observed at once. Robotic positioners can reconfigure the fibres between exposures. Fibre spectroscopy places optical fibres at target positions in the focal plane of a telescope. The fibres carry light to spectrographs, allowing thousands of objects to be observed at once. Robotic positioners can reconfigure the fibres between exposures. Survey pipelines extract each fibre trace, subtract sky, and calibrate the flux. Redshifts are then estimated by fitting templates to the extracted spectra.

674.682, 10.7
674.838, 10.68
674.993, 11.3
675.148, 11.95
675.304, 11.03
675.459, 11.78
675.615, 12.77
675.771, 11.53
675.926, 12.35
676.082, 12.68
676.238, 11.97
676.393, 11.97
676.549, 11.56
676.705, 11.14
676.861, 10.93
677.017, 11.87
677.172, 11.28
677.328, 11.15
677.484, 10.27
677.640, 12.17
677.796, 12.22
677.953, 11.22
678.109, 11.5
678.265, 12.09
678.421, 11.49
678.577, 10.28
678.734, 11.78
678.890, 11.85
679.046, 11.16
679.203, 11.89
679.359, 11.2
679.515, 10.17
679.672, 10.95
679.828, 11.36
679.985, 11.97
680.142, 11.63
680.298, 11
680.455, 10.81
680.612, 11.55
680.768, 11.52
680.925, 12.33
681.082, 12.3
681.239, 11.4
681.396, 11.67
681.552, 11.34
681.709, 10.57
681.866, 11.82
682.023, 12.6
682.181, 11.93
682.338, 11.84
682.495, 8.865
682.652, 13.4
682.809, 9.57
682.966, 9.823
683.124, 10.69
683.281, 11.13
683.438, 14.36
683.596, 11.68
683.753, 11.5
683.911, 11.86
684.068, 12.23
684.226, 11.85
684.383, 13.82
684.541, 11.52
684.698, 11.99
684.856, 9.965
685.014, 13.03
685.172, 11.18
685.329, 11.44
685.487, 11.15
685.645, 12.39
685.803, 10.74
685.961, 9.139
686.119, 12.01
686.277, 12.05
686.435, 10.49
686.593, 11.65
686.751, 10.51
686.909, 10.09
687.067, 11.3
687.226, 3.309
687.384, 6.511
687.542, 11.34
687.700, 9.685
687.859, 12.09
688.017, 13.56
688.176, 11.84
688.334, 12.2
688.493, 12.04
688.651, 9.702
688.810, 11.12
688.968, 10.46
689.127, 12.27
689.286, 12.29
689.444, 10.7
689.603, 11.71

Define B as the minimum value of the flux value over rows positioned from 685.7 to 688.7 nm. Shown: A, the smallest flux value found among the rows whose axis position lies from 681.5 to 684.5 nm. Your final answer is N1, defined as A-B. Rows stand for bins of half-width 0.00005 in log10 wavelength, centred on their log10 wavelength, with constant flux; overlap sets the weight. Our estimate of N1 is 6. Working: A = 8.865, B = 3.309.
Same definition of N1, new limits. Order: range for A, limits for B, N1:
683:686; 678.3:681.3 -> -1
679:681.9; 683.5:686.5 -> 1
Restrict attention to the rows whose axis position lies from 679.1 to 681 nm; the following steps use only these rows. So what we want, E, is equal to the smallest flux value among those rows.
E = 10.17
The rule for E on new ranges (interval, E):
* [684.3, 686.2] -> 9.139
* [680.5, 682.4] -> 10.57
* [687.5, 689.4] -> 9.685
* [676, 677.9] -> 10.27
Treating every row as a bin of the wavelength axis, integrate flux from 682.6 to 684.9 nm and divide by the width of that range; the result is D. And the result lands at 11.7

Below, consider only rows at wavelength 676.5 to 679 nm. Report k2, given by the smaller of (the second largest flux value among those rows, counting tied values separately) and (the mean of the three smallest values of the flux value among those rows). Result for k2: 10.5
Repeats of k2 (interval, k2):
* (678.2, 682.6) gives 9.8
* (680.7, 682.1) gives 11.1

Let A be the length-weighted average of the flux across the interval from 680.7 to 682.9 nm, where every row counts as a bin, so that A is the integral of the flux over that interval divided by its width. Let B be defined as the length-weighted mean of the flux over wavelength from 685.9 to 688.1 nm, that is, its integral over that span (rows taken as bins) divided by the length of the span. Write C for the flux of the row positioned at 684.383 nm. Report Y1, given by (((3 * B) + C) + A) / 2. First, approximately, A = 11.5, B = 10.3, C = 13.82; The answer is 28.1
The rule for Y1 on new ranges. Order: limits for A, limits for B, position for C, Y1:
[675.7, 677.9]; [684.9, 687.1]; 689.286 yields 28.8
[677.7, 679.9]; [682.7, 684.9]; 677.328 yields 28.7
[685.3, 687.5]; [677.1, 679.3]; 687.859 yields 28.3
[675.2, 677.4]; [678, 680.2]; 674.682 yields 28.3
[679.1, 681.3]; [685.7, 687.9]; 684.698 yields 26.8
